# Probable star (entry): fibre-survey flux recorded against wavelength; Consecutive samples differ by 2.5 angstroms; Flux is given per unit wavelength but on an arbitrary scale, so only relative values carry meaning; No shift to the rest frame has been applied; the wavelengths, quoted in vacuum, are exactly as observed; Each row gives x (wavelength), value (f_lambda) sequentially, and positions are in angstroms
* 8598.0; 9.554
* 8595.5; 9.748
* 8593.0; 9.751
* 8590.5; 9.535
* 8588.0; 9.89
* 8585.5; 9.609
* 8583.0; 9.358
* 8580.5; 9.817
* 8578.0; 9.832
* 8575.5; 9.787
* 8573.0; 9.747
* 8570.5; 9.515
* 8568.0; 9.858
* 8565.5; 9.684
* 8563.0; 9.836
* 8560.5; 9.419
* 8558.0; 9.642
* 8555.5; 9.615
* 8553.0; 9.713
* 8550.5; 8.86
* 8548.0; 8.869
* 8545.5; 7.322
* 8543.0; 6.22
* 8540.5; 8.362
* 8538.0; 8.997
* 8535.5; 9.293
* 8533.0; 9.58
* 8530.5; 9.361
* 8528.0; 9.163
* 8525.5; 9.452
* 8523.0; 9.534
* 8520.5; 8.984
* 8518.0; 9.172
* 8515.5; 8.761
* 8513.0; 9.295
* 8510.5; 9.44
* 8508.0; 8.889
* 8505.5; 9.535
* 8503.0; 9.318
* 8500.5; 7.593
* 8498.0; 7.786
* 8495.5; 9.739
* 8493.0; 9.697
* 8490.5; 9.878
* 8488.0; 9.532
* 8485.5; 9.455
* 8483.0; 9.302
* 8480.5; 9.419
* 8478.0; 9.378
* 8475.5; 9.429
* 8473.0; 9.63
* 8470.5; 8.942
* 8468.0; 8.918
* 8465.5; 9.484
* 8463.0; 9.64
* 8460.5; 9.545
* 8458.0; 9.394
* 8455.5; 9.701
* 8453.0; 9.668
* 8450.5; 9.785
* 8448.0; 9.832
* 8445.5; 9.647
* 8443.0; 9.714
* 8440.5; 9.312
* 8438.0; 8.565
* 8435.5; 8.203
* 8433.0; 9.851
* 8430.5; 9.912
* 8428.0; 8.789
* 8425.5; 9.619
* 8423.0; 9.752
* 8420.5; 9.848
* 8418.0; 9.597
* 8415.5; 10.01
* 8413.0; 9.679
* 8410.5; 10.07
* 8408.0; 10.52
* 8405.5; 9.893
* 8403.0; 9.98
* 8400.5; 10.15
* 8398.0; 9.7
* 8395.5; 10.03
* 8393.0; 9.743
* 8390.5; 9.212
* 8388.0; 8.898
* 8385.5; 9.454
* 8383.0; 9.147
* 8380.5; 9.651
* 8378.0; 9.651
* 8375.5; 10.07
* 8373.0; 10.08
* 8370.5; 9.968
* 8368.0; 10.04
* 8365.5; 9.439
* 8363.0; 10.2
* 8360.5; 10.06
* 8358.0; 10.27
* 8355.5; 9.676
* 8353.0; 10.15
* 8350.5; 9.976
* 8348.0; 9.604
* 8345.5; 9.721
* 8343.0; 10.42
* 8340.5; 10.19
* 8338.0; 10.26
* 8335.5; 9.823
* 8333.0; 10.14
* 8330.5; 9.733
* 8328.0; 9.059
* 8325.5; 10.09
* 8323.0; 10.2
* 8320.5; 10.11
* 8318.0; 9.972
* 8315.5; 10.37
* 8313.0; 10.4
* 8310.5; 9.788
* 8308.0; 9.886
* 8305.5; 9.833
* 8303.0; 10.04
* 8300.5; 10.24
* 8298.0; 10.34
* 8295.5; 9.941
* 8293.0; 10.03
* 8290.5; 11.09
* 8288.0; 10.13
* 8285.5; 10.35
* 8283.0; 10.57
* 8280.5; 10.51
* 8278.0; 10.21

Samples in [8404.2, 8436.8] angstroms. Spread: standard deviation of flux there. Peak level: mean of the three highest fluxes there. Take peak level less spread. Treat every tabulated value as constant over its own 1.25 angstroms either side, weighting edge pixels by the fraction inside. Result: 9.6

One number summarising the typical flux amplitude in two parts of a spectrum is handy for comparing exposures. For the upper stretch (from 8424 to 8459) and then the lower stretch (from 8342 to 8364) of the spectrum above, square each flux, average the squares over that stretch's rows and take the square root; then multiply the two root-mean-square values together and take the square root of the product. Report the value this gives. 9.72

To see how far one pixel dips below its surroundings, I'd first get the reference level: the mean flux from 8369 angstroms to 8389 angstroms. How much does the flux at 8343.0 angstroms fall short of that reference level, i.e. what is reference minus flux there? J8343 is -0.8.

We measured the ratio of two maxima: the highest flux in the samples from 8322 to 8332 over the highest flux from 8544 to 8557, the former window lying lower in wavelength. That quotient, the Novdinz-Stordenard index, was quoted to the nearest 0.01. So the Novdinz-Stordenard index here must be 1.05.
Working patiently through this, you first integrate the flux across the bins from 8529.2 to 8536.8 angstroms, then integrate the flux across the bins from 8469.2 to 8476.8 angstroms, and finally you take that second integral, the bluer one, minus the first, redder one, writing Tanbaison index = -0.6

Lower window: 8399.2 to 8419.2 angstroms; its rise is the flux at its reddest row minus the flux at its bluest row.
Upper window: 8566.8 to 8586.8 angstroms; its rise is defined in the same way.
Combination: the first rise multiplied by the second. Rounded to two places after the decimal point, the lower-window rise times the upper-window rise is 0.14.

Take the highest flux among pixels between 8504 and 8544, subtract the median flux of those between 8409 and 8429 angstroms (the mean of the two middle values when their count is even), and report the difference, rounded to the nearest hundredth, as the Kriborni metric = -0.14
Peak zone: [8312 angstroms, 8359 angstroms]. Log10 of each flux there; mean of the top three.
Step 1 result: 1.02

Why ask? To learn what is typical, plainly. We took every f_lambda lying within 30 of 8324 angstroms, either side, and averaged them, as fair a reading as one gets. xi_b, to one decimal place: 10.0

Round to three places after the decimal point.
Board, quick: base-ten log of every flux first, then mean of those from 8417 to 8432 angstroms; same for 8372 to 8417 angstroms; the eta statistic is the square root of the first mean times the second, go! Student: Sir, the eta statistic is 0.986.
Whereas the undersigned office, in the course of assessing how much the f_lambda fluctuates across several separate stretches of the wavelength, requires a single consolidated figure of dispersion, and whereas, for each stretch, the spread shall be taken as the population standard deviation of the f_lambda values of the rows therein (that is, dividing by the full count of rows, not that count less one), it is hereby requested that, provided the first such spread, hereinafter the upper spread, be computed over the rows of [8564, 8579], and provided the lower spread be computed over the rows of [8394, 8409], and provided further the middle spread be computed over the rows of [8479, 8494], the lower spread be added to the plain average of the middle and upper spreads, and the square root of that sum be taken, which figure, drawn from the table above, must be 0.64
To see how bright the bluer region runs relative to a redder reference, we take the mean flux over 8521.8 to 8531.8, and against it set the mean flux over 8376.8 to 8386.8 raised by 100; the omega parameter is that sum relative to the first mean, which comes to 11.7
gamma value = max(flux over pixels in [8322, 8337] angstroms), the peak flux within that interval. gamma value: 10.2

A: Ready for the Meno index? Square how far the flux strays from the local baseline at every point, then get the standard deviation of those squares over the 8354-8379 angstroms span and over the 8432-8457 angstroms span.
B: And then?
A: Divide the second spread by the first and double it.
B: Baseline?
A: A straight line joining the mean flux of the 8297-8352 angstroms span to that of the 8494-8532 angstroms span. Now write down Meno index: 17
